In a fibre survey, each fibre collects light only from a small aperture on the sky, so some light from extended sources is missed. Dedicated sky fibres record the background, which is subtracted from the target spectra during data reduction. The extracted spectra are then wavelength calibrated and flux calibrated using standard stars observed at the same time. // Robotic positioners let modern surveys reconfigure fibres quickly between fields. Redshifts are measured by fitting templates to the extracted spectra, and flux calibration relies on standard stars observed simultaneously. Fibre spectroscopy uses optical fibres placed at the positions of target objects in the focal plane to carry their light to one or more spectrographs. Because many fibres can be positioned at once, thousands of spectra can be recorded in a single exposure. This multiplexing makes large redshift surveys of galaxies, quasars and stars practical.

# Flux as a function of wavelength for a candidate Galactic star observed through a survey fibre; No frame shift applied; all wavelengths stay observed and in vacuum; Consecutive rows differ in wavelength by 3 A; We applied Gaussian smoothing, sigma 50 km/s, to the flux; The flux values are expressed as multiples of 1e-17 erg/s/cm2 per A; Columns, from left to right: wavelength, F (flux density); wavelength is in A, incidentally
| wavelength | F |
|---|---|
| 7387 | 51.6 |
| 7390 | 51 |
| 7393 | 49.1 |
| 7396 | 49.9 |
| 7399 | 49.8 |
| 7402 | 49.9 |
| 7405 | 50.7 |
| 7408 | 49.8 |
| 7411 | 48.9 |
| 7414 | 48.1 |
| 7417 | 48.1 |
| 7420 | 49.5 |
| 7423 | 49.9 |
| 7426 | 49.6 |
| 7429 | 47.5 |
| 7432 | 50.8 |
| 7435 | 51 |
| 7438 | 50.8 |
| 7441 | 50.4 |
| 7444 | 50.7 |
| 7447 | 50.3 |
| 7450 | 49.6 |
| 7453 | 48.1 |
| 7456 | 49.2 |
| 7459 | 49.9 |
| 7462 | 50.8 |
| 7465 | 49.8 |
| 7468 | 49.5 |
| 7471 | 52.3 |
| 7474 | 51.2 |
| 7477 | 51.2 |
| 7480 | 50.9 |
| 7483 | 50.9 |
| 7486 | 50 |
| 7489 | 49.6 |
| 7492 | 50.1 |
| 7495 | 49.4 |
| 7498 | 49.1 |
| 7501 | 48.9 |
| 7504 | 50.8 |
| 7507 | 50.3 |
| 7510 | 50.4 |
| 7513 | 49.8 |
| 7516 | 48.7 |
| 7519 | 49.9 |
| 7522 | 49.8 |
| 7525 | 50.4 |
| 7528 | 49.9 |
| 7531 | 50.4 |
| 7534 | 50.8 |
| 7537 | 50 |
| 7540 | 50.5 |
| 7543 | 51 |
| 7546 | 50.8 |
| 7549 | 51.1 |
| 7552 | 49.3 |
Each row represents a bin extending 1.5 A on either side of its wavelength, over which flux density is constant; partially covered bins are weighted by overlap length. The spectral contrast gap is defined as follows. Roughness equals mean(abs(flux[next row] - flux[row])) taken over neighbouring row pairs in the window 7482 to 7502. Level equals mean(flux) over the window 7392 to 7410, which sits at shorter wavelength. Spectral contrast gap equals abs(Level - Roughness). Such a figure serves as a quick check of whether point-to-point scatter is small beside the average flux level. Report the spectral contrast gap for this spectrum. 49.4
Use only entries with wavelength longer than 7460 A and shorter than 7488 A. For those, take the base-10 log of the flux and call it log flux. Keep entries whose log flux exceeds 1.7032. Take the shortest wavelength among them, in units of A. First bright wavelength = 7462 A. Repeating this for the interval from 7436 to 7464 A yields 7438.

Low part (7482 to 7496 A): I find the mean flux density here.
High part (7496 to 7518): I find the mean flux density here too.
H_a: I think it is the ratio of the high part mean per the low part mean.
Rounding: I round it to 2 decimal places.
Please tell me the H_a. 0.99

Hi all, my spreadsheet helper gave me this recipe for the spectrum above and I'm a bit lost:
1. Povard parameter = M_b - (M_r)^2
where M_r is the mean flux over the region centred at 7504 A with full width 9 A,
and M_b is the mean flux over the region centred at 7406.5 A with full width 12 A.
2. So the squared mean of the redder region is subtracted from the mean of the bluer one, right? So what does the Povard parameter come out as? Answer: -2450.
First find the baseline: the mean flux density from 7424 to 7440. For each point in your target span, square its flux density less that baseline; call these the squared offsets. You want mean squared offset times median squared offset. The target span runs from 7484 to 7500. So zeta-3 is 0.0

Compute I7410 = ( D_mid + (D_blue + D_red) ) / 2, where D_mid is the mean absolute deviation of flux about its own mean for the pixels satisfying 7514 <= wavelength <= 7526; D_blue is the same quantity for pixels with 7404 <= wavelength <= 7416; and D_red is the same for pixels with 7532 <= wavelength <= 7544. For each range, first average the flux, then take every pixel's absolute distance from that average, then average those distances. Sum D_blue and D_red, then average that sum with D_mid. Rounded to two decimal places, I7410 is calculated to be 0.85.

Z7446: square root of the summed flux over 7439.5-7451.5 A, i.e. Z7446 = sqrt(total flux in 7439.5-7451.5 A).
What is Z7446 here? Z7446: 14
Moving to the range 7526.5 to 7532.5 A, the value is 10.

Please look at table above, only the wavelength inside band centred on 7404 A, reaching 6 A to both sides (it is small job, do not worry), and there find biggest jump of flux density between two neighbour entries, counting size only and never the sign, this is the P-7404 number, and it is 0.90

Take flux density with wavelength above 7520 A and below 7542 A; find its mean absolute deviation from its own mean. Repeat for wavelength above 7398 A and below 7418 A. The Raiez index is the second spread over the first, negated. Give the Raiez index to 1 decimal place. -2.7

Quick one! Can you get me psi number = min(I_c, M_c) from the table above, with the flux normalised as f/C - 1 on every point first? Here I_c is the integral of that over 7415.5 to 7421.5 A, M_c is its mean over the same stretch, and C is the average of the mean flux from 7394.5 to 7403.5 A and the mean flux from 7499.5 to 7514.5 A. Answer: -0.14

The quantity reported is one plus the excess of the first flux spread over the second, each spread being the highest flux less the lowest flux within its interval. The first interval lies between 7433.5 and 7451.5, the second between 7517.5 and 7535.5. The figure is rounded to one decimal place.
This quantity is 1.4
